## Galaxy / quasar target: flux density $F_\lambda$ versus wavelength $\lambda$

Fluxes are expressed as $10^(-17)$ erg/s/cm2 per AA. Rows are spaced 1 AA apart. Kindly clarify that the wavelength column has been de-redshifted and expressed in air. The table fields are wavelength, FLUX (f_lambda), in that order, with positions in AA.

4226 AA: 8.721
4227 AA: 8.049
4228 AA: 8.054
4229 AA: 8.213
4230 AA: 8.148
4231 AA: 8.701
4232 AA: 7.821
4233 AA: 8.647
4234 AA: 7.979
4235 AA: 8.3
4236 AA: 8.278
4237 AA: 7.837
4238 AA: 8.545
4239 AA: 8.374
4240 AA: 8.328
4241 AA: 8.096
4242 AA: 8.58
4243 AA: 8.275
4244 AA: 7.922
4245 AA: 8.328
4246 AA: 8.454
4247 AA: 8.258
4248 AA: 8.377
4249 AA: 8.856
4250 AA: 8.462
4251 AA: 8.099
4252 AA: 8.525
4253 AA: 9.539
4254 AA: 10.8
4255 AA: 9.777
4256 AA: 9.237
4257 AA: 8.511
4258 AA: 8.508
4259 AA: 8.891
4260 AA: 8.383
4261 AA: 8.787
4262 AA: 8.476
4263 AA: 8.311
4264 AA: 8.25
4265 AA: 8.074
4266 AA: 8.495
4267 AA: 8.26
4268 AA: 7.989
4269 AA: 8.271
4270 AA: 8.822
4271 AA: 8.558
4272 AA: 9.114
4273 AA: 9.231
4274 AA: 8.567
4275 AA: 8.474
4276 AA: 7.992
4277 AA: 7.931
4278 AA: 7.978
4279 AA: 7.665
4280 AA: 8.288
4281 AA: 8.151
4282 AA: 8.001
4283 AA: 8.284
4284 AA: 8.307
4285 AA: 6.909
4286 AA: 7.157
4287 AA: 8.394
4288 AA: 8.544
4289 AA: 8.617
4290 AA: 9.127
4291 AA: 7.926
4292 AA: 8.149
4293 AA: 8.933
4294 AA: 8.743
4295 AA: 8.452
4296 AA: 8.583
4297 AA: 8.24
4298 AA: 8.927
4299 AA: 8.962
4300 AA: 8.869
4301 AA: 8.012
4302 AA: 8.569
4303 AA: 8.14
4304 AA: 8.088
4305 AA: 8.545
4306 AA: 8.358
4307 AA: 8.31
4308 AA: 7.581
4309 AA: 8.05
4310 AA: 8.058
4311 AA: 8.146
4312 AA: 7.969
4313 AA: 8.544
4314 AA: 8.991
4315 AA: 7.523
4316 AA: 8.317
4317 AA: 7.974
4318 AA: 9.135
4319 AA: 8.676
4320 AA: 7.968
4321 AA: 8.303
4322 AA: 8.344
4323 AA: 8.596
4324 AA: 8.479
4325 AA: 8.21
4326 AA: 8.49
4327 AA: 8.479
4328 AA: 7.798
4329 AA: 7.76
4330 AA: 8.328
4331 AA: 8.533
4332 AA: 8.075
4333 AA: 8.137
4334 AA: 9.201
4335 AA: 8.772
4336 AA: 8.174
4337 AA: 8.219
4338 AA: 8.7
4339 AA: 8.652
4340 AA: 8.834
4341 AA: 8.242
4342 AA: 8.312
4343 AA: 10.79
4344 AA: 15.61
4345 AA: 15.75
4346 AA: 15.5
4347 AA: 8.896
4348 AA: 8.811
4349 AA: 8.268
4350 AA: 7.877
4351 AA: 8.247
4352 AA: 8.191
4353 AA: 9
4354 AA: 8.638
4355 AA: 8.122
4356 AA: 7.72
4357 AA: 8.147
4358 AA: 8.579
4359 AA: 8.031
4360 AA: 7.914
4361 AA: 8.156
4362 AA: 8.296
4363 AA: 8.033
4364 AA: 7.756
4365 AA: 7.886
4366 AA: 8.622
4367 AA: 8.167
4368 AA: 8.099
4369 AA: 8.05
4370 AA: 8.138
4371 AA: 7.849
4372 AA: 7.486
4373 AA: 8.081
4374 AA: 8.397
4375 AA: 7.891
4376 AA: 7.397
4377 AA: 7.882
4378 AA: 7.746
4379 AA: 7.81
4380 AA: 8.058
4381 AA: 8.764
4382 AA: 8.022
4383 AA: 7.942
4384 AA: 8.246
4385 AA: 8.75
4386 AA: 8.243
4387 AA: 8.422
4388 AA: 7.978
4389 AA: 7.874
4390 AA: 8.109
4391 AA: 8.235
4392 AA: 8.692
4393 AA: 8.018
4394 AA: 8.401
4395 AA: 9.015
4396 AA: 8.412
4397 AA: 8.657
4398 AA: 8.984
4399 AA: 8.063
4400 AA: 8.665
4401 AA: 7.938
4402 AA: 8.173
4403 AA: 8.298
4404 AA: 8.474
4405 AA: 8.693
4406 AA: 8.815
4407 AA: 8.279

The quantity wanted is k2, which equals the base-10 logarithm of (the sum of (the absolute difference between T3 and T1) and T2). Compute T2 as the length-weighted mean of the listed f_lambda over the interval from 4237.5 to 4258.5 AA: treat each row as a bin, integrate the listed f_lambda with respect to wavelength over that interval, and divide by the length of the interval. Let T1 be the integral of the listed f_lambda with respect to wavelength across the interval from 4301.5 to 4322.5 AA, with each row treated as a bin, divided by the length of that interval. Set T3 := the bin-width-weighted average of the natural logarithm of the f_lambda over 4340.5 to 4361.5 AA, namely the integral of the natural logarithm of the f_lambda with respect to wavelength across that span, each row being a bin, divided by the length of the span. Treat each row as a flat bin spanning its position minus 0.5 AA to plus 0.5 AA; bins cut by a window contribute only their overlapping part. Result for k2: 1.168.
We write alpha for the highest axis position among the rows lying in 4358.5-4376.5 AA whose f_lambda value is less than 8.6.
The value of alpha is 4376 AA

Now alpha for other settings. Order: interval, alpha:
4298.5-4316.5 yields 4316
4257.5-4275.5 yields 4275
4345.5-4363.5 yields 4363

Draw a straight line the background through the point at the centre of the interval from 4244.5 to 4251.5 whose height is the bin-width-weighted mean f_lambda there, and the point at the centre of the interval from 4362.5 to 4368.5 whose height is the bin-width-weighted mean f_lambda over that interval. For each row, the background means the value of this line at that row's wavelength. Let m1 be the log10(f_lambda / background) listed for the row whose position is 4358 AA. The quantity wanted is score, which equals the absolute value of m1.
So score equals 0.024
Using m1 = 0.024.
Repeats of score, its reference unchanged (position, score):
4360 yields 0.011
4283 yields 0.001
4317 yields 0.013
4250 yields 0.003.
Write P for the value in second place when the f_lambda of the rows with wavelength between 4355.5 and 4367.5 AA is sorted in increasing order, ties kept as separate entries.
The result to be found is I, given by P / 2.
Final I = 3.88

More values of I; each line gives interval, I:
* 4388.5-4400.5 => 4.01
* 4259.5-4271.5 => 4.04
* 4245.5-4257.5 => 4.13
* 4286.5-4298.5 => 4.07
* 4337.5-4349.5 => 4.13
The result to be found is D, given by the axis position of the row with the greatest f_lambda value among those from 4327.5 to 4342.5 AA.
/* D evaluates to 4334 AA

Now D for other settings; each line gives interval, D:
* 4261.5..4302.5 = 4273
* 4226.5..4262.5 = 4254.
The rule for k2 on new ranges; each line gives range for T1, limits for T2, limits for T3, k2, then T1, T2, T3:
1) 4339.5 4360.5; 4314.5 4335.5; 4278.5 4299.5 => 1.197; 9.5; 8.34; 2.11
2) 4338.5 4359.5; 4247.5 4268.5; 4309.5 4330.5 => 1.207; 9.5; 8.70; 2.11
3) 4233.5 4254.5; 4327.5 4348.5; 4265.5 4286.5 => 1.203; 8.5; 9.58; 2.10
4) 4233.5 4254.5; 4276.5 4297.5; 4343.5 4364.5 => 1.161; 8.5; 8.21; 2.20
